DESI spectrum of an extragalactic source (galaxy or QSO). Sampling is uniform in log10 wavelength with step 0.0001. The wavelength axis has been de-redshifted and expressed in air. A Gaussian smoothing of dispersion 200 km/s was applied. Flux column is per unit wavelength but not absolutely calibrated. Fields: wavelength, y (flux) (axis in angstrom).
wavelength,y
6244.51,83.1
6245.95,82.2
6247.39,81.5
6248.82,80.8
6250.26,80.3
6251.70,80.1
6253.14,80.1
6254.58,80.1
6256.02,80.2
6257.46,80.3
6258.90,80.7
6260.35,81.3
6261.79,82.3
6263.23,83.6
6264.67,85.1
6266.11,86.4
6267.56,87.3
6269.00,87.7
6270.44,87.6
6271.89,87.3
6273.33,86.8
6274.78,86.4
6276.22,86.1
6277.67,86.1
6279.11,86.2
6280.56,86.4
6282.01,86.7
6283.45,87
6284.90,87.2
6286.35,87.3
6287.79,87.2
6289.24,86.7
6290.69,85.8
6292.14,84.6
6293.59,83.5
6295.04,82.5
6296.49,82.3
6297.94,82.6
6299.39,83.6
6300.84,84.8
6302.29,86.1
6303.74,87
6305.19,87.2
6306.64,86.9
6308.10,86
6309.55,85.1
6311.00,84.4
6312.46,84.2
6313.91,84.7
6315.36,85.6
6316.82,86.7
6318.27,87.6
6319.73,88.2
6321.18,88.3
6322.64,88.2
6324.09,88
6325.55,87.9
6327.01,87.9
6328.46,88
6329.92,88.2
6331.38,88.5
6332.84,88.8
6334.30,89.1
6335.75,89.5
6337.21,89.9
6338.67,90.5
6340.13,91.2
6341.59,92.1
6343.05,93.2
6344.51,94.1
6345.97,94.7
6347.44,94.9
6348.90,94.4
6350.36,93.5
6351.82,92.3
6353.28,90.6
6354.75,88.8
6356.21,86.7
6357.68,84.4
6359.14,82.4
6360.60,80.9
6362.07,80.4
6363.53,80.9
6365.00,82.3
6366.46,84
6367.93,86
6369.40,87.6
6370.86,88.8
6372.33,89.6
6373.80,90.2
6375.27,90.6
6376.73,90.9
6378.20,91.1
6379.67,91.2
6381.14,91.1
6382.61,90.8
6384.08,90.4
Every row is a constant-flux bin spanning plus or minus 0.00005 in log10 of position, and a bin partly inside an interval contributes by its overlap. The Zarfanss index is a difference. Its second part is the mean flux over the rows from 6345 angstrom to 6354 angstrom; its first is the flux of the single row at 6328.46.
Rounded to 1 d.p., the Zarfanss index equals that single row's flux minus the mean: -5.4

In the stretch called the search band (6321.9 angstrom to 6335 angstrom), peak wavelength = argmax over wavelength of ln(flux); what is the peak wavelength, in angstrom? 6334.30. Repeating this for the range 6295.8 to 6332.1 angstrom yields 6331.38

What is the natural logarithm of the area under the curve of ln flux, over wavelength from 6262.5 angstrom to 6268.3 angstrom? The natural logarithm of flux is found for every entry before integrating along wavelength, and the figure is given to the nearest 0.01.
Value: 3.25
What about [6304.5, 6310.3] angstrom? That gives 3.25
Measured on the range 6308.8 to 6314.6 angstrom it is 3.25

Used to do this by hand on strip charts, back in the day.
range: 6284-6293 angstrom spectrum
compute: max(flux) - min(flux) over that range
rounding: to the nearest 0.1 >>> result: 2.7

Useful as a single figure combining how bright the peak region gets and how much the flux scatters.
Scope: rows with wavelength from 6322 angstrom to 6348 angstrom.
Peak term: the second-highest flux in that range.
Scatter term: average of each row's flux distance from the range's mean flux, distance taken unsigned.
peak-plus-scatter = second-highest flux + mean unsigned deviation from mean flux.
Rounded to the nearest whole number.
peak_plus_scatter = 97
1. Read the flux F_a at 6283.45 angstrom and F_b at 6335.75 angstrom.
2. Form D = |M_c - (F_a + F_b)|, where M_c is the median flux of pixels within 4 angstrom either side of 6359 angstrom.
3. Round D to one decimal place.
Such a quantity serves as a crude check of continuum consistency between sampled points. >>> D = 94.1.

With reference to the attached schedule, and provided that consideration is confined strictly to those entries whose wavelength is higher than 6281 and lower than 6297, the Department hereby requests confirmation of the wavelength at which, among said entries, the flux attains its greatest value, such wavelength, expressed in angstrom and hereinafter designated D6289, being 6286.35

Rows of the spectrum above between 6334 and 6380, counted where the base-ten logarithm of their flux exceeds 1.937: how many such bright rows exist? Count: 24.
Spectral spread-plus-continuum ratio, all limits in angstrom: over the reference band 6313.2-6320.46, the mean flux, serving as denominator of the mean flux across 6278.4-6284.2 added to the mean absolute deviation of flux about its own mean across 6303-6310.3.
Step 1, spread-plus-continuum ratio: 1.01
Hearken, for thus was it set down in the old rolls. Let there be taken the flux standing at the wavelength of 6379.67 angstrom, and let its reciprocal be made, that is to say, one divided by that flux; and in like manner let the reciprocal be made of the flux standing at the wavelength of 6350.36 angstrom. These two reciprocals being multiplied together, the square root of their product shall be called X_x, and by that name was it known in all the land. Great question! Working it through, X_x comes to 0.0108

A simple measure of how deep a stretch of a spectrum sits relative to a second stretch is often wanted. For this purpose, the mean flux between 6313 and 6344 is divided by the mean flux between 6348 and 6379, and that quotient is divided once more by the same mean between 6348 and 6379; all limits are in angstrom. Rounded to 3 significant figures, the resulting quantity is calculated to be 0.0116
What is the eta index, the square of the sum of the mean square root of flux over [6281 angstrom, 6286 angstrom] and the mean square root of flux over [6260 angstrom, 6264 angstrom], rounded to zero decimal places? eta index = 339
